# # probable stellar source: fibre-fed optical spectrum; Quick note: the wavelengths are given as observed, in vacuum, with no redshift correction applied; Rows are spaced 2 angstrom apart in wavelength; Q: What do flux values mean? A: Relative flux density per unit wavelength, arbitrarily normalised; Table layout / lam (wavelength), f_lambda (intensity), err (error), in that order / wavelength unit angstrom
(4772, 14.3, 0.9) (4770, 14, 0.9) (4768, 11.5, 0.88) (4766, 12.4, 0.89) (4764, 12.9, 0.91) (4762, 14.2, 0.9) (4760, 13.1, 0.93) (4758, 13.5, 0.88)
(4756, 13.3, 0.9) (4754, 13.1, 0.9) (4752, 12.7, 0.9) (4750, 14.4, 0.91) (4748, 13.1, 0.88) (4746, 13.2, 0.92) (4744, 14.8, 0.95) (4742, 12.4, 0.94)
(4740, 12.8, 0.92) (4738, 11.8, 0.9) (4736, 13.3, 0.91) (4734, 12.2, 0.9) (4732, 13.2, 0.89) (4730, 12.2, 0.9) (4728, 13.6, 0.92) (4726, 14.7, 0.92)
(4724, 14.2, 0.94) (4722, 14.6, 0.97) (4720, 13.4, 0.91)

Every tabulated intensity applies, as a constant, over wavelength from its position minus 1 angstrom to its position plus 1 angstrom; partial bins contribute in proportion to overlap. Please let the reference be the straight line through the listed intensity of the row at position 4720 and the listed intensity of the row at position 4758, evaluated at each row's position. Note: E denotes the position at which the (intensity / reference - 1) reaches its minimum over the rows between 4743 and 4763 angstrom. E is 4752 angstrom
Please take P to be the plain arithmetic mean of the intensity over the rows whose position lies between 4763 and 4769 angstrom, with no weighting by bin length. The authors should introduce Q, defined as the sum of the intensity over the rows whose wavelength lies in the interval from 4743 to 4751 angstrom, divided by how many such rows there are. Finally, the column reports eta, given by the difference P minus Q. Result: -1.6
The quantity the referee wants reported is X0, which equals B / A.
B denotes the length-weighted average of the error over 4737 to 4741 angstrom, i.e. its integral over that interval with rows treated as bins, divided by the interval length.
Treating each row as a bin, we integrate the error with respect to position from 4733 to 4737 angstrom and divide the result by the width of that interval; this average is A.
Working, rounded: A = 0.905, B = 0.910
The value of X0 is 1.01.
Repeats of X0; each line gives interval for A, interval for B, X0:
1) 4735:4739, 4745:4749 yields 0.99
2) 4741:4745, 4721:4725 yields 1.01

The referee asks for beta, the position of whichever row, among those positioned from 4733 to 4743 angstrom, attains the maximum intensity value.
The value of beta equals 4736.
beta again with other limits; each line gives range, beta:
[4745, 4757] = 4750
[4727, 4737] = 4728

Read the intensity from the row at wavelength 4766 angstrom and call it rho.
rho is 12.4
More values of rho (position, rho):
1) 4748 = 13.1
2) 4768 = 11.5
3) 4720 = 13.4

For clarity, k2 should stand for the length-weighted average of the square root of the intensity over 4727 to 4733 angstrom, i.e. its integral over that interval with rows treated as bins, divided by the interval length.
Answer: 3.60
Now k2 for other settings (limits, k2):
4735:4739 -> 3.54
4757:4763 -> 3.69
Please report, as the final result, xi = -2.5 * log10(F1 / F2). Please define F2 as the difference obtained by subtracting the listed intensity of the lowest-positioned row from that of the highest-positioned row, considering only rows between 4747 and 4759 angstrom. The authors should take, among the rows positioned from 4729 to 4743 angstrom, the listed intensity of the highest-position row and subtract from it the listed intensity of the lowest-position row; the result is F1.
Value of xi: 0.8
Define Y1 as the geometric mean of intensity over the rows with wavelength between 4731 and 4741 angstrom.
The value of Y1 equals 12.6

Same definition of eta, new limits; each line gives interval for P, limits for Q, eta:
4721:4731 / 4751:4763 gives 0.5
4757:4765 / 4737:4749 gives 0.4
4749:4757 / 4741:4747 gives -0.1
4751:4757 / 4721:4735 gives -0.5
